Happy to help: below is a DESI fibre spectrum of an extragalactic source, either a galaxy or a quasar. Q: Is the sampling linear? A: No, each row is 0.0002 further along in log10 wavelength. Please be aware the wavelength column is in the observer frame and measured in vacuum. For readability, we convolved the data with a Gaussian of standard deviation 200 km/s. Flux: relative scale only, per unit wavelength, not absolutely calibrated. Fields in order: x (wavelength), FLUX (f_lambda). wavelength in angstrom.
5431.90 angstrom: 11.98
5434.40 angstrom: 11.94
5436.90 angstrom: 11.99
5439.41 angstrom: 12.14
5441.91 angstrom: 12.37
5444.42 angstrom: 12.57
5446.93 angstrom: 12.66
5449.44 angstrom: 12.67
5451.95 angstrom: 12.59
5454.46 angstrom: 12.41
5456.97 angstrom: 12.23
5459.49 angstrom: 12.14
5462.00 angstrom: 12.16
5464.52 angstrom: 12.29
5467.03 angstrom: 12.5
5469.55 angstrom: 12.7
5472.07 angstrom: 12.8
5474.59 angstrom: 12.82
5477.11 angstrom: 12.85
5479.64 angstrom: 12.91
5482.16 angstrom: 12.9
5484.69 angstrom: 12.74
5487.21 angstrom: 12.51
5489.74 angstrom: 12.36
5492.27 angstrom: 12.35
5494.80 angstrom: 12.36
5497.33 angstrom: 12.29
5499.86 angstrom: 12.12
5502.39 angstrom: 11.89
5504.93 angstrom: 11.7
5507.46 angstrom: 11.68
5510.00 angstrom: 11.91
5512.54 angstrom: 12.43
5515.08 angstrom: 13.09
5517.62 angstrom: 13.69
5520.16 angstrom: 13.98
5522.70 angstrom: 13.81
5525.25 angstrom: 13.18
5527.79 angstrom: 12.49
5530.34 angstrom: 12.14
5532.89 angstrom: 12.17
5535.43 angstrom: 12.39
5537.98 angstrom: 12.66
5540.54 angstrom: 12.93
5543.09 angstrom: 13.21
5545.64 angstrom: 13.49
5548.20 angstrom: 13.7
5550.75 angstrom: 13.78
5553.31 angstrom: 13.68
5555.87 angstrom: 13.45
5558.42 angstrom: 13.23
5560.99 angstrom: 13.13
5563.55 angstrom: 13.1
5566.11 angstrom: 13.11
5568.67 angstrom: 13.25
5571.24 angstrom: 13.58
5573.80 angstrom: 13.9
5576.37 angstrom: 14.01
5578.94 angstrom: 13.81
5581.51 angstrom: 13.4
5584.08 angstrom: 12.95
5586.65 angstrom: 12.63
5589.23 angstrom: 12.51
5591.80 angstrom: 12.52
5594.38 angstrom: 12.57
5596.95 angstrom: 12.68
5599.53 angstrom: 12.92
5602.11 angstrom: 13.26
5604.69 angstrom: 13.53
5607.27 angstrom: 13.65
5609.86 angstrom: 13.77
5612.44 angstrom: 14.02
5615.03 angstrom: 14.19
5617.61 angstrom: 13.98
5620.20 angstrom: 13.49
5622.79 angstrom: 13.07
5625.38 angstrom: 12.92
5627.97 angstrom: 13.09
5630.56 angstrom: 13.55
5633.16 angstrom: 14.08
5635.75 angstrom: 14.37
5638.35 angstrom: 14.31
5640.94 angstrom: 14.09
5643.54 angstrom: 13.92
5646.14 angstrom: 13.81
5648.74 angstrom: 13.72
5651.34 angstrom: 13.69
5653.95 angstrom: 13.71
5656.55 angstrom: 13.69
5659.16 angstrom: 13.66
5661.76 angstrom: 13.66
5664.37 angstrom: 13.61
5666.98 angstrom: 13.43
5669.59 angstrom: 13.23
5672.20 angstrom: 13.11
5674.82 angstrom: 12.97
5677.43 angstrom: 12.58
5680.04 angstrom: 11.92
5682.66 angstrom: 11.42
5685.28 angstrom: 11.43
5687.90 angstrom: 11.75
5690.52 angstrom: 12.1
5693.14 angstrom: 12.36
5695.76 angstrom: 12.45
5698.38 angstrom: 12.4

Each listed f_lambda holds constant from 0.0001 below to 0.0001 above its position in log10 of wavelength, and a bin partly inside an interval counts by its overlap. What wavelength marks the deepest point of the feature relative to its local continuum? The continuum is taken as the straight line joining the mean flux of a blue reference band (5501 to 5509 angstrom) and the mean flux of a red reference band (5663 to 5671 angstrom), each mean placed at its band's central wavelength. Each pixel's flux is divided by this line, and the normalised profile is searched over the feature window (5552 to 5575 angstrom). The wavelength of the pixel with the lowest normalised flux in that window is 5566.11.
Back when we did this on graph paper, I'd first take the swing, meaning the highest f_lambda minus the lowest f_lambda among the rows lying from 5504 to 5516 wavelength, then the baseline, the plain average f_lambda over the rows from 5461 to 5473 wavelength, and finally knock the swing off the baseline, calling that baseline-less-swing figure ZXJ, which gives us 11.1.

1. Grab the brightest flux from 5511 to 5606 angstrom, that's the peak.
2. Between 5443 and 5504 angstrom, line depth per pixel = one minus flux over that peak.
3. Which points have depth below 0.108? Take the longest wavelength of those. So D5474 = 5487.21 angstrom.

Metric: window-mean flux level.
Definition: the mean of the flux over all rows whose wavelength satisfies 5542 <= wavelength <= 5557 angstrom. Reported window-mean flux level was 13.6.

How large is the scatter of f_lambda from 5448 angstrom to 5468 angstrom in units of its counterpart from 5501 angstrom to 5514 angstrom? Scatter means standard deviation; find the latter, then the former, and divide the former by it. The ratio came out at 0.7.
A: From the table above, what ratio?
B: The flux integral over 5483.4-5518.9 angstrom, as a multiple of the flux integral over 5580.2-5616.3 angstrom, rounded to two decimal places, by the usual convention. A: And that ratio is 0.92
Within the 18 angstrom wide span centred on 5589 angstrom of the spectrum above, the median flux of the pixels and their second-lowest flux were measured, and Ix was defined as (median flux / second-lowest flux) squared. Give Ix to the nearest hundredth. 1.02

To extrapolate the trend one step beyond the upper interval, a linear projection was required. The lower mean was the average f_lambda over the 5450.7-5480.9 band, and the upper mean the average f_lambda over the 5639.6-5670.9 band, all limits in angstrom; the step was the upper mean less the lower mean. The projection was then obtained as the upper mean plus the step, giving 14.8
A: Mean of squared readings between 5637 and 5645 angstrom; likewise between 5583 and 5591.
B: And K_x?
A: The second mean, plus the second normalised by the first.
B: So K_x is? 162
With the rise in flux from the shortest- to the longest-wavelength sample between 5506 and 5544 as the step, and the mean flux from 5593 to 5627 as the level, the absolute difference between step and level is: 11.9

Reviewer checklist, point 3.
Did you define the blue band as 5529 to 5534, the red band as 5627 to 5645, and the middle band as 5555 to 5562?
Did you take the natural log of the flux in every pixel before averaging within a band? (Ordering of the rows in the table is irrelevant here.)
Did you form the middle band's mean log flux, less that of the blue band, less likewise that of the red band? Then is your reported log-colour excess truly -2.54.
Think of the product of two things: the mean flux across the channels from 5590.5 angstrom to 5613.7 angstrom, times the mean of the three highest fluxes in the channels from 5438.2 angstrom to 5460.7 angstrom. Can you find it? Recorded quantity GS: 167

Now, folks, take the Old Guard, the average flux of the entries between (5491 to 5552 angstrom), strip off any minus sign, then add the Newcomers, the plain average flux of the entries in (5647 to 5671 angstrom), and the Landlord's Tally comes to 26.3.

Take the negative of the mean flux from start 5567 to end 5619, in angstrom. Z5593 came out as -13.4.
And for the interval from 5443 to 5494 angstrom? -12.6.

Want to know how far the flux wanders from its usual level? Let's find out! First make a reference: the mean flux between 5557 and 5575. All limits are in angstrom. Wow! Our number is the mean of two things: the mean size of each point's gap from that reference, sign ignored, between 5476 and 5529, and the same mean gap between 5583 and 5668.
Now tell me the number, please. 0.67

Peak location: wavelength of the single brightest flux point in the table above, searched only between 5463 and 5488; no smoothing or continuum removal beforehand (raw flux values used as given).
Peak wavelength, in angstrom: 5479.64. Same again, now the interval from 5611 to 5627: 5615.03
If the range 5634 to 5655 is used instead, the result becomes 5635.75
